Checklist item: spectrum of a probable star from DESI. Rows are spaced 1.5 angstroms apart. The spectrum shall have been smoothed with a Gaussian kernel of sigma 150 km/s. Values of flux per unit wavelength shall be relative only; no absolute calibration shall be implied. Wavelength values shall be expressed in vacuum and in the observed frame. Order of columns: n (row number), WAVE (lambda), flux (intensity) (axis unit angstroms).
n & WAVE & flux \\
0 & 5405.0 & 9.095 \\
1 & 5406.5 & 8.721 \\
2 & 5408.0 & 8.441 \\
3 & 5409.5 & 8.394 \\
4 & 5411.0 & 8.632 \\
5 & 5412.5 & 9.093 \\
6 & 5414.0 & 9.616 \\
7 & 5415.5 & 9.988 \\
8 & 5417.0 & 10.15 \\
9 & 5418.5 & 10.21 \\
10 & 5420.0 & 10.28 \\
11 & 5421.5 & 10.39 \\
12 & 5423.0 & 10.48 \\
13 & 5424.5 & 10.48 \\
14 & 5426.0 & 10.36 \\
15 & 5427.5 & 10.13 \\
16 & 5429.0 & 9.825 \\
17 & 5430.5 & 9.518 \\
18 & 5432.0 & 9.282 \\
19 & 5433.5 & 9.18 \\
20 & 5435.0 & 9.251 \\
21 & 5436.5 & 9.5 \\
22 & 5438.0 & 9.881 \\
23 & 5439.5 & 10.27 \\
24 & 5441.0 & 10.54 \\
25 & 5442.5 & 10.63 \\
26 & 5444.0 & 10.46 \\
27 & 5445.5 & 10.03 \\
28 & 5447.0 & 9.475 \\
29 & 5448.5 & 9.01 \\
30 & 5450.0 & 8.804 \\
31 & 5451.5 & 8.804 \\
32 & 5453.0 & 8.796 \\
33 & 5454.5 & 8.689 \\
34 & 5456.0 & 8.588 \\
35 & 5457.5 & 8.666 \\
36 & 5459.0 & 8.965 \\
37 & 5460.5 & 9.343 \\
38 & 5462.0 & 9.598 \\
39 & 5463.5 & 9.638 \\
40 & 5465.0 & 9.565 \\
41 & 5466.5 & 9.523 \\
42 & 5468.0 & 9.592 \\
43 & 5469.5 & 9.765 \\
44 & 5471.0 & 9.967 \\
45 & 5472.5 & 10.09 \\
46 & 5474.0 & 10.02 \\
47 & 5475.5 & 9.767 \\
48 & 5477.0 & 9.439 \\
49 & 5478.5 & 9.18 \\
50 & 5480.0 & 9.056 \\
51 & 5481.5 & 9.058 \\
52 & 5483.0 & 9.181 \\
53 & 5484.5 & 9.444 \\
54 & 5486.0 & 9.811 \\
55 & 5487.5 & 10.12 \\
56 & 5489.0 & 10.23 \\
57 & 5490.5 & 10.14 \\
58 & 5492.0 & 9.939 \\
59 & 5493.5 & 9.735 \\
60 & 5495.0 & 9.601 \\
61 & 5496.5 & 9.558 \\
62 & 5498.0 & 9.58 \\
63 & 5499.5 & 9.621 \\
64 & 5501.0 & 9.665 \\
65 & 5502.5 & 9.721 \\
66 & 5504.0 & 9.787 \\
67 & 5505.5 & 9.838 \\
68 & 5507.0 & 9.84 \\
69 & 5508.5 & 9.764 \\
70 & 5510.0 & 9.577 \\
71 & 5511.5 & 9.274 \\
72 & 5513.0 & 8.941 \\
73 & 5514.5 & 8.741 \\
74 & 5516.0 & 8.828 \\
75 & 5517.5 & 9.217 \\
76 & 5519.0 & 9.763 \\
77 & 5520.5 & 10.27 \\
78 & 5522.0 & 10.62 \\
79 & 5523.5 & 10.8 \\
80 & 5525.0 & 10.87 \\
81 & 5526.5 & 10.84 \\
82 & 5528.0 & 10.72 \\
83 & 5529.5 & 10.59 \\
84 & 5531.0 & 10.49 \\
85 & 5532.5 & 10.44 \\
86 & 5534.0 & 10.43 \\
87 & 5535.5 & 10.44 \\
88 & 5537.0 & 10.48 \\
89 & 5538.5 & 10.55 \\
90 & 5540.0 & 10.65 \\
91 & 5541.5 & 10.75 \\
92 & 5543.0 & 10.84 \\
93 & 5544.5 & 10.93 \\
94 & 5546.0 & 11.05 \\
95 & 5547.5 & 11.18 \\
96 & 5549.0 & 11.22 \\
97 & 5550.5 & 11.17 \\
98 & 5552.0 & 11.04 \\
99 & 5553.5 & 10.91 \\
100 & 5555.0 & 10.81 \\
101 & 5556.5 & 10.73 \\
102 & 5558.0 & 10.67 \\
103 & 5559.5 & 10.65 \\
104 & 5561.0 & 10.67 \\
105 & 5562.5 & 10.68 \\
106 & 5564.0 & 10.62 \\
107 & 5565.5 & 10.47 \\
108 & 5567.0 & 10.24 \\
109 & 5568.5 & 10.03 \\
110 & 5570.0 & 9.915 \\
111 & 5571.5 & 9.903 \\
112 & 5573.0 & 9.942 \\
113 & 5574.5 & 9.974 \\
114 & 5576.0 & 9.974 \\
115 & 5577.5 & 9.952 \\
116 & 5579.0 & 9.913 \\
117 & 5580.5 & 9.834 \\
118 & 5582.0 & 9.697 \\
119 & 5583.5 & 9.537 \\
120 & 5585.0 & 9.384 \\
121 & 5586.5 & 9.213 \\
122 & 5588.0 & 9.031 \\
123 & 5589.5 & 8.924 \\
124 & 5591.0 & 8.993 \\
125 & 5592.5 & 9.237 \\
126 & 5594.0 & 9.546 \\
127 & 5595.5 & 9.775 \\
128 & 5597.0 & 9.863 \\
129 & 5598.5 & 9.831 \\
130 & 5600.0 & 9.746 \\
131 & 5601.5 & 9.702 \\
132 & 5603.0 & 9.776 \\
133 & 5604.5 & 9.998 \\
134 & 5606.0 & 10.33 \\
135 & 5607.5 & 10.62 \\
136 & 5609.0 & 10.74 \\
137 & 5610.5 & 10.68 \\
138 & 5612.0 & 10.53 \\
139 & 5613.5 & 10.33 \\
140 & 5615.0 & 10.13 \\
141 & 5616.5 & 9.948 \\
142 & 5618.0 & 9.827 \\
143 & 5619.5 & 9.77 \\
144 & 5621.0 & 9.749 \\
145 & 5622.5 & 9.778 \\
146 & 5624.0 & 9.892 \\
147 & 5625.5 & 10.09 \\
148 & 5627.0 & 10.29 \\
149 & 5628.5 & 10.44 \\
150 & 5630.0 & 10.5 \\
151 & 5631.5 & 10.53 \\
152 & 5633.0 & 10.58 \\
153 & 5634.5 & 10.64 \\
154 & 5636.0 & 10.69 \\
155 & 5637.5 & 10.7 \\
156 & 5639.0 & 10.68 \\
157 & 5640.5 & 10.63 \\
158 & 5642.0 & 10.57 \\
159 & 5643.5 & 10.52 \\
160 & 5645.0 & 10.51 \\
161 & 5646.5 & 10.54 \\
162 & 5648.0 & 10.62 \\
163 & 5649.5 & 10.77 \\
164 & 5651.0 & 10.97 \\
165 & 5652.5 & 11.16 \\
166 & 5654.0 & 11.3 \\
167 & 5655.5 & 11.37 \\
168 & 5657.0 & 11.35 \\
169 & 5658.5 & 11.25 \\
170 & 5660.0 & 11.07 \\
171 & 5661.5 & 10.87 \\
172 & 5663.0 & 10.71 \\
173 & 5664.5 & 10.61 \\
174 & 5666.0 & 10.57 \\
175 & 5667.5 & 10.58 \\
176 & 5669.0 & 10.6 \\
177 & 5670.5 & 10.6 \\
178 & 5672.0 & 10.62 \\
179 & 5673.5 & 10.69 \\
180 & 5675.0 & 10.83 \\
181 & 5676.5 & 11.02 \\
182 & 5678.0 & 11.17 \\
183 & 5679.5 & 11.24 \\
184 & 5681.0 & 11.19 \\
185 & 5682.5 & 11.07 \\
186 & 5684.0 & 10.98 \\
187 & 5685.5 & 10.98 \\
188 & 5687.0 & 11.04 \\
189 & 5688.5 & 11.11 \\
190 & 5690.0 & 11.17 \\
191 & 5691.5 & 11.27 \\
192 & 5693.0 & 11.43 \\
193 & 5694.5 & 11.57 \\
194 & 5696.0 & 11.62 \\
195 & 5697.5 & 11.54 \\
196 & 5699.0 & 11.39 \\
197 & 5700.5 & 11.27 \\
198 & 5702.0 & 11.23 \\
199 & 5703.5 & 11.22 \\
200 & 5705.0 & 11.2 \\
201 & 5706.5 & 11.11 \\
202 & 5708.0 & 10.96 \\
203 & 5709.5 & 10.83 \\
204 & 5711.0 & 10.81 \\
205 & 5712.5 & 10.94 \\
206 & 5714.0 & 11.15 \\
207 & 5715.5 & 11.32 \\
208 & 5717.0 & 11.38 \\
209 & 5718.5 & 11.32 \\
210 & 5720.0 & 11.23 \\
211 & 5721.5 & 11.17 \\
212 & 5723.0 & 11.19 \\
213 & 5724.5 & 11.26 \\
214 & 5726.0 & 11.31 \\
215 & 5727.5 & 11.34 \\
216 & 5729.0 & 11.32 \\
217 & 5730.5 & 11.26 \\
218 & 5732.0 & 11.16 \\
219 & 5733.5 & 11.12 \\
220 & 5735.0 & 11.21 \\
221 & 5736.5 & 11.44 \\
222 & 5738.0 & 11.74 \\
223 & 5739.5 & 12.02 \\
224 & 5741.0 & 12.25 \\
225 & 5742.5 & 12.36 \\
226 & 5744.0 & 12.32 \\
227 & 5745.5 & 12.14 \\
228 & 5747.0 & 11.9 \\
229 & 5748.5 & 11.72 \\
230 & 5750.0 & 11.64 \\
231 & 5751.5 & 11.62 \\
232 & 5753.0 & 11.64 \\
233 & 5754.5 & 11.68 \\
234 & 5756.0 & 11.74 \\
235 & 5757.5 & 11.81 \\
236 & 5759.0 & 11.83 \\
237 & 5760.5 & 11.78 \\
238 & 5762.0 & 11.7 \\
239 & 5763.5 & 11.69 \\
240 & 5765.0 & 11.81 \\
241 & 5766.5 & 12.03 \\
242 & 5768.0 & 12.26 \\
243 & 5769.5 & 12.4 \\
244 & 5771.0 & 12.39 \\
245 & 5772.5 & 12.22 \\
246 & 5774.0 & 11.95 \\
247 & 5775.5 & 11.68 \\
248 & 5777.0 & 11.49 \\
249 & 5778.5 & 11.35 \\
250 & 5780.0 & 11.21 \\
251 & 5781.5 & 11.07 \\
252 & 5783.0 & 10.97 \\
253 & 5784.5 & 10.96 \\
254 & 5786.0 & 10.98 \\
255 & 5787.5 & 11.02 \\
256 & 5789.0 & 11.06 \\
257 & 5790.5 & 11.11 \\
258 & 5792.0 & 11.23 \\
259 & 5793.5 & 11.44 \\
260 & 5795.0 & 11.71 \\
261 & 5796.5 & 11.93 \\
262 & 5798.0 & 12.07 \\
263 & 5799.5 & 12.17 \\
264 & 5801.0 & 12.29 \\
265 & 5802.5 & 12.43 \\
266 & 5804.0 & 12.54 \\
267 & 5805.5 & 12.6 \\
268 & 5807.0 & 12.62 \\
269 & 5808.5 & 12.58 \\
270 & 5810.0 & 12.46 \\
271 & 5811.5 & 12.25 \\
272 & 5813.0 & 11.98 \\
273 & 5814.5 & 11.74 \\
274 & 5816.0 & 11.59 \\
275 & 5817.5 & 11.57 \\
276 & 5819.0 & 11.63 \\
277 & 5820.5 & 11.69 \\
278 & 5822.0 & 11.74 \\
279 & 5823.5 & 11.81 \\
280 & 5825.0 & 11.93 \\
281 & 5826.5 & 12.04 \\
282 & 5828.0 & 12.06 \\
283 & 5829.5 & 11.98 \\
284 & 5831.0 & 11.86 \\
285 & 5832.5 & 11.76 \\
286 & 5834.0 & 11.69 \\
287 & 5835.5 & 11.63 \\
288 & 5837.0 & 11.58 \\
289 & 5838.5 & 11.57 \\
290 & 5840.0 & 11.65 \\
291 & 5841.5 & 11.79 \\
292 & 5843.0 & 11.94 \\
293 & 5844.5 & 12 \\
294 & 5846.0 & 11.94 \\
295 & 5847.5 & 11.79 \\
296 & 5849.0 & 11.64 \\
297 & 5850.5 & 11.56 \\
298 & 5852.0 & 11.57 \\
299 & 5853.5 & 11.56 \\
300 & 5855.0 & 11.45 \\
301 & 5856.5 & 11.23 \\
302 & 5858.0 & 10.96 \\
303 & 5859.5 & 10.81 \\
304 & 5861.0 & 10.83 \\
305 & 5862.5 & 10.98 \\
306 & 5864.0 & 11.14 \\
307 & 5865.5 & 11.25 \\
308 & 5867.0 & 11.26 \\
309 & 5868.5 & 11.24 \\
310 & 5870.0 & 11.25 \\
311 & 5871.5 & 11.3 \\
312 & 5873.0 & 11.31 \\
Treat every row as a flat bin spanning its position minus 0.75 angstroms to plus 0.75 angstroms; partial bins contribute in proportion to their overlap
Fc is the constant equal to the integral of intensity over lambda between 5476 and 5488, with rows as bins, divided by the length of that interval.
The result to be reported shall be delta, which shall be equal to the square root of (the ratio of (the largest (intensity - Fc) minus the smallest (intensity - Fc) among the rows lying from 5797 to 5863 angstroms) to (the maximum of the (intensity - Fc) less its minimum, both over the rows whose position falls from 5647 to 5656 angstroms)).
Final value 1.55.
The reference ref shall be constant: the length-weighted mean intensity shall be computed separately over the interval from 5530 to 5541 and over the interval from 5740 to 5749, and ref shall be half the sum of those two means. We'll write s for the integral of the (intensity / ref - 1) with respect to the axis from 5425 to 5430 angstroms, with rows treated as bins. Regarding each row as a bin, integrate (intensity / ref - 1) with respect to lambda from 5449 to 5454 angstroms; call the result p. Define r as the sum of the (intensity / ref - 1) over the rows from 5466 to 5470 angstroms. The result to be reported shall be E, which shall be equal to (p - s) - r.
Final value -0.1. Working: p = -1.11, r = -0.4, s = -0.54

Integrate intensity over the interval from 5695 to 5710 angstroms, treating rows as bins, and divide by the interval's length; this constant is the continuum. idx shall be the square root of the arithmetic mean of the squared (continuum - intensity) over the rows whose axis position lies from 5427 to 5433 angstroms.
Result 1.59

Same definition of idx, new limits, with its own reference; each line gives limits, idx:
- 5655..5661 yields 0.12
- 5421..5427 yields 0.82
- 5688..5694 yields 0.12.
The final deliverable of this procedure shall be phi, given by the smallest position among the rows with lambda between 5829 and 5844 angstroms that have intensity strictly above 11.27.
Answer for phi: 5829.5 angstroms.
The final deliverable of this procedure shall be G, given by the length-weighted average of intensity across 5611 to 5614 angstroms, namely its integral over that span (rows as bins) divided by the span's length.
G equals 10.5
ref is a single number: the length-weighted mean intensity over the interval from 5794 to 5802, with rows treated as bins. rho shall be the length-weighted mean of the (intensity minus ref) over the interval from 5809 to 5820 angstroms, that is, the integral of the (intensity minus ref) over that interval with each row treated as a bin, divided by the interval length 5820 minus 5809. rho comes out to -0.1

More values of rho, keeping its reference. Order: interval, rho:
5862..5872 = -0.8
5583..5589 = -2.8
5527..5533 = -1.5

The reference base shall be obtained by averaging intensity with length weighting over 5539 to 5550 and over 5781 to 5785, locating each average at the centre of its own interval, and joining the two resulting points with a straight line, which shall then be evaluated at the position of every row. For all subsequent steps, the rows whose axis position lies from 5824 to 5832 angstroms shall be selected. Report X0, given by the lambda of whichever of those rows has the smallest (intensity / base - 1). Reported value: 5831.0 angstroms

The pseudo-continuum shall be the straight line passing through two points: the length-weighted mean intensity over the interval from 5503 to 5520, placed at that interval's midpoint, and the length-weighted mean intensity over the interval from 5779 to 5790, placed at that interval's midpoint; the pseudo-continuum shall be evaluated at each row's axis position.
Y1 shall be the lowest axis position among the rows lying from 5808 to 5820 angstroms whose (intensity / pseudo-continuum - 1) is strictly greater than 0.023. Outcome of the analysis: 5808.5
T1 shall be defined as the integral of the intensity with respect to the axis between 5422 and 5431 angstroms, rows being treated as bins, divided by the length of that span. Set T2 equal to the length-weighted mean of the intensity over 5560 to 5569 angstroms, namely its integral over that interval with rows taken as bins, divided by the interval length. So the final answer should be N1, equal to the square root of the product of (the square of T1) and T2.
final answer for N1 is 32.9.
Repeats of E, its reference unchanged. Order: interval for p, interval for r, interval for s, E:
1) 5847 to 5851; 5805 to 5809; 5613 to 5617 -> 0.2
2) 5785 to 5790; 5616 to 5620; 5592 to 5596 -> 0.9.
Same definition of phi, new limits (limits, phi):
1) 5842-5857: 5843.0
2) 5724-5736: 5726.0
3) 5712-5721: 5715.5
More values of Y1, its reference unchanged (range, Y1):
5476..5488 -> 5486.0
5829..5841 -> 5829.5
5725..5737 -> 5726.0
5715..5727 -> 5715.5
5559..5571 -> 5559.5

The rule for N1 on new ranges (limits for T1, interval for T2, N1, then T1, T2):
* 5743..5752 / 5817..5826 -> 40.8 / 11.9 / 11.7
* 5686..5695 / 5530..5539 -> 36.4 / 11.2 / 10.5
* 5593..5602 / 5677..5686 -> 32.4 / 9.7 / 11.1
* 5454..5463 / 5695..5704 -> 30.4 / 9.0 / 11.4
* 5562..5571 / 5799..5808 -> 36.4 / 10.3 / 12.5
